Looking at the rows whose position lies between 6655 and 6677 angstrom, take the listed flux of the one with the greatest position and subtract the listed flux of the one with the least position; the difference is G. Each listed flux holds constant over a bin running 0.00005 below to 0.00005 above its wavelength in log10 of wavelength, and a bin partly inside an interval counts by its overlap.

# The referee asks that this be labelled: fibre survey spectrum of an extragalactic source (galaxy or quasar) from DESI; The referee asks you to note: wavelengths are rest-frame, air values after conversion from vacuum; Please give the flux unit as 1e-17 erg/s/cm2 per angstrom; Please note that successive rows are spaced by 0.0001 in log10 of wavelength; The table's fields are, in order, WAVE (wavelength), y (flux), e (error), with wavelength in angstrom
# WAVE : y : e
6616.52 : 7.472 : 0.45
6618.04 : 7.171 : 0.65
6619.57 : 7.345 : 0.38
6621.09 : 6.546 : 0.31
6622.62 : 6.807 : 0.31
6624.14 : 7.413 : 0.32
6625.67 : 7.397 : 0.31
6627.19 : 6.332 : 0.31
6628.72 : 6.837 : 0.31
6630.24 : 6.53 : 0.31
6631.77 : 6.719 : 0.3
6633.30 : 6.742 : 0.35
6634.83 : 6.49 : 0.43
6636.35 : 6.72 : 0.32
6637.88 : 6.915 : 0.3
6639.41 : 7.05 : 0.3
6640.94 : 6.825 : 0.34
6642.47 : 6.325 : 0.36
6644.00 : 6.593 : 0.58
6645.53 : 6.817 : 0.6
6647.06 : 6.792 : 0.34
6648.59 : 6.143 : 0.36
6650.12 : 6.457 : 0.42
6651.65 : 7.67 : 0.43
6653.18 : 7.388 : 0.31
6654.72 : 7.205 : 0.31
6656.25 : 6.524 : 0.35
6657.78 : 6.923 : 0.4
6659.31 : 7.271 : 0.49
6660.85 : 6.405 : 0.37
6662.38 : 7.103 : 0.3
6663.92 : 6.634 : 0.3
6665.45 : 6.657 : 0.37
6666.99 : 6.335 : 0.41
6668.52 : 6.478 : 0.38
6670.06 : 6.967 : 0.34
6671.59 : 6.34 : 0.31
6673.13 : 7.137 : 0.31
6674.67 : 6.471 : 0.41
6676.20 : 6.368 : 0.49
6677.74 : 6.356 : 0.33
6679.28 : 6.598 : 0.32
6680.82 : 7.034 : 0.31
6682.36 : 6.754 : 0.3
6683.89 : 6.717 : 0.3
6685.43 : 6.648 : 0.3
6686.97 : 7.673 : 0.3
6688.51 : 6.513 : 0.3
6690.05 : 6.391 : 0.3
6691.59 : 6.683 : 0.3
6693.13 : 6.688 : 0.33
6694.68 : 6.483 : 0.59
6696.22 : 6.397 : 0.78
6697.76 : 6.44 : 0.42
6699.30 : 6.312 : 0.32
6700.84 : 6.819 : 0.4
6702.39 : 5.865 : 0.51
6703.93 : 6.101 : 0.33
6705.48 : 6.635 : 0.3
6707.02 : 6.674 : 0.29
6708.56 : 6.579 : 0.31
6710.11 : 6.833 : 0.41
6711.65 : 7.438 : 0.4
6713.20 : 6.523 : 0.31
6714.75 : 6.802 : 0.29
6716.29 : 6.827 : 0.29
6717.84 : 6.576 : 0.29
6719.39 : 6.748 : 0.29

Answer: -0.2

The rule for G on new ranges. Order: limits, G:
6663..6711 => 0.2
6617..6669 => -0.7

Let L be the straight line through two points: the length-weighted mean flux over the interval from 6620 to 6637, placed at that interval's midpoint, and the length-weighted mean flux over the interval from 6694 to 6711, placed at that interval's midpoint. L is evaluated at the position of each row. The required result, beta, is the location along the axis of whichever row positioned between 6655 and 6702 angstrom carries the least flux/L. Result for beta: 6666.99 angstrom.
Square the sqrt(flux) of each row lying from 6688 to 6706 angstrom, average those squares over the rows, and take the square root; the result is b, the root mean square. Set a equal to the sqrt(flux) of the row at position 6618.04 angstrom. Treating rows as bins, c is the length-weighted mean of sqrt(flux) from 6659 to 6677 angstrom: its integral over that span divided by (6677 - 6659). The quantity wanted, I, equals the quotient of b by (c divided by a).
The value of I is 2.63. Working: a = 2.68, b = 2.54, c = 2.58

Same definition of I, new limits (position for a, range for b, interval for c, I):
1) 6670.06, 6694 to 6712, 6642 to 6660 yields 2.58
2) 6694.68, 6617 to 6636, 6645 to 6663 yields 2.54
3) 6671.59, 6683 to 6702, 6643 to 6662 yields 2.48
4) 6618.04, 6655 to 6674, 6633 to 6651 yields 2.69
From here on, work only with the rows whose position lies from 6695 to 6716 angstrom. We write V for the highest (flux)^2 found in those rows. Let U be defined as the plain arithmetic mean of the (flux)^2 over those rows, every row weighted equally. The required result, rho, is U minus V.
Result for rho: -12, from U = 43.3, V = 55.3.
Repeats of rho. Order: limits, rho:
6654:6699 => -14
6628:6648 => -5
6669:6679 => -7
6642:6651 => -4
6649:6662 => -10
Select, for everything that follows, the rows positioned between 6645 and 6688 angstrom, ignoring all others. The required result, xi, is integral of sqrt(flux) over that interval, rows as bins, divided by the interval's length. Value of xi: 2.60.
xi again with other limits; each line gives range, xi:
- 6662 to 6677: 2.58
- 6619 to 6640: 2.62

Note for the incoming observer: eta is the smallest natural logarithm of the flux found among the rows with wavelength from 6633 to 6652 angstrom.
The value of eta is 1.82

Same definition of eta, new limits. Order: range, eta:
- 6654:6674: 1.85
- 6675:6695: 1.85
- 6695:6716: 1.77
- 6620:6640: 1.85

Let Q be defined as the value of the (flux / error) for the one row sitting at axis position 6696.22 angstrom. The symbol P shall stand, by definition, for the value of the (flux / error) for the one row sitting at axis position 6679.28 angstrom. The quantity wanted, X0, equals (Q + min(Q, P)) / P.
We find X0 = 0.80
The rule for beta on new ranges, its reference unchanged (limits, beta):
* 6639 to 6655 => 6648.59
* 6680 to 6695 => 6690.05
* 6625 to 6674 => 6648.59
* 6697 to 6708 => 6702.39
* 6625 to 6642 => 6627.19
